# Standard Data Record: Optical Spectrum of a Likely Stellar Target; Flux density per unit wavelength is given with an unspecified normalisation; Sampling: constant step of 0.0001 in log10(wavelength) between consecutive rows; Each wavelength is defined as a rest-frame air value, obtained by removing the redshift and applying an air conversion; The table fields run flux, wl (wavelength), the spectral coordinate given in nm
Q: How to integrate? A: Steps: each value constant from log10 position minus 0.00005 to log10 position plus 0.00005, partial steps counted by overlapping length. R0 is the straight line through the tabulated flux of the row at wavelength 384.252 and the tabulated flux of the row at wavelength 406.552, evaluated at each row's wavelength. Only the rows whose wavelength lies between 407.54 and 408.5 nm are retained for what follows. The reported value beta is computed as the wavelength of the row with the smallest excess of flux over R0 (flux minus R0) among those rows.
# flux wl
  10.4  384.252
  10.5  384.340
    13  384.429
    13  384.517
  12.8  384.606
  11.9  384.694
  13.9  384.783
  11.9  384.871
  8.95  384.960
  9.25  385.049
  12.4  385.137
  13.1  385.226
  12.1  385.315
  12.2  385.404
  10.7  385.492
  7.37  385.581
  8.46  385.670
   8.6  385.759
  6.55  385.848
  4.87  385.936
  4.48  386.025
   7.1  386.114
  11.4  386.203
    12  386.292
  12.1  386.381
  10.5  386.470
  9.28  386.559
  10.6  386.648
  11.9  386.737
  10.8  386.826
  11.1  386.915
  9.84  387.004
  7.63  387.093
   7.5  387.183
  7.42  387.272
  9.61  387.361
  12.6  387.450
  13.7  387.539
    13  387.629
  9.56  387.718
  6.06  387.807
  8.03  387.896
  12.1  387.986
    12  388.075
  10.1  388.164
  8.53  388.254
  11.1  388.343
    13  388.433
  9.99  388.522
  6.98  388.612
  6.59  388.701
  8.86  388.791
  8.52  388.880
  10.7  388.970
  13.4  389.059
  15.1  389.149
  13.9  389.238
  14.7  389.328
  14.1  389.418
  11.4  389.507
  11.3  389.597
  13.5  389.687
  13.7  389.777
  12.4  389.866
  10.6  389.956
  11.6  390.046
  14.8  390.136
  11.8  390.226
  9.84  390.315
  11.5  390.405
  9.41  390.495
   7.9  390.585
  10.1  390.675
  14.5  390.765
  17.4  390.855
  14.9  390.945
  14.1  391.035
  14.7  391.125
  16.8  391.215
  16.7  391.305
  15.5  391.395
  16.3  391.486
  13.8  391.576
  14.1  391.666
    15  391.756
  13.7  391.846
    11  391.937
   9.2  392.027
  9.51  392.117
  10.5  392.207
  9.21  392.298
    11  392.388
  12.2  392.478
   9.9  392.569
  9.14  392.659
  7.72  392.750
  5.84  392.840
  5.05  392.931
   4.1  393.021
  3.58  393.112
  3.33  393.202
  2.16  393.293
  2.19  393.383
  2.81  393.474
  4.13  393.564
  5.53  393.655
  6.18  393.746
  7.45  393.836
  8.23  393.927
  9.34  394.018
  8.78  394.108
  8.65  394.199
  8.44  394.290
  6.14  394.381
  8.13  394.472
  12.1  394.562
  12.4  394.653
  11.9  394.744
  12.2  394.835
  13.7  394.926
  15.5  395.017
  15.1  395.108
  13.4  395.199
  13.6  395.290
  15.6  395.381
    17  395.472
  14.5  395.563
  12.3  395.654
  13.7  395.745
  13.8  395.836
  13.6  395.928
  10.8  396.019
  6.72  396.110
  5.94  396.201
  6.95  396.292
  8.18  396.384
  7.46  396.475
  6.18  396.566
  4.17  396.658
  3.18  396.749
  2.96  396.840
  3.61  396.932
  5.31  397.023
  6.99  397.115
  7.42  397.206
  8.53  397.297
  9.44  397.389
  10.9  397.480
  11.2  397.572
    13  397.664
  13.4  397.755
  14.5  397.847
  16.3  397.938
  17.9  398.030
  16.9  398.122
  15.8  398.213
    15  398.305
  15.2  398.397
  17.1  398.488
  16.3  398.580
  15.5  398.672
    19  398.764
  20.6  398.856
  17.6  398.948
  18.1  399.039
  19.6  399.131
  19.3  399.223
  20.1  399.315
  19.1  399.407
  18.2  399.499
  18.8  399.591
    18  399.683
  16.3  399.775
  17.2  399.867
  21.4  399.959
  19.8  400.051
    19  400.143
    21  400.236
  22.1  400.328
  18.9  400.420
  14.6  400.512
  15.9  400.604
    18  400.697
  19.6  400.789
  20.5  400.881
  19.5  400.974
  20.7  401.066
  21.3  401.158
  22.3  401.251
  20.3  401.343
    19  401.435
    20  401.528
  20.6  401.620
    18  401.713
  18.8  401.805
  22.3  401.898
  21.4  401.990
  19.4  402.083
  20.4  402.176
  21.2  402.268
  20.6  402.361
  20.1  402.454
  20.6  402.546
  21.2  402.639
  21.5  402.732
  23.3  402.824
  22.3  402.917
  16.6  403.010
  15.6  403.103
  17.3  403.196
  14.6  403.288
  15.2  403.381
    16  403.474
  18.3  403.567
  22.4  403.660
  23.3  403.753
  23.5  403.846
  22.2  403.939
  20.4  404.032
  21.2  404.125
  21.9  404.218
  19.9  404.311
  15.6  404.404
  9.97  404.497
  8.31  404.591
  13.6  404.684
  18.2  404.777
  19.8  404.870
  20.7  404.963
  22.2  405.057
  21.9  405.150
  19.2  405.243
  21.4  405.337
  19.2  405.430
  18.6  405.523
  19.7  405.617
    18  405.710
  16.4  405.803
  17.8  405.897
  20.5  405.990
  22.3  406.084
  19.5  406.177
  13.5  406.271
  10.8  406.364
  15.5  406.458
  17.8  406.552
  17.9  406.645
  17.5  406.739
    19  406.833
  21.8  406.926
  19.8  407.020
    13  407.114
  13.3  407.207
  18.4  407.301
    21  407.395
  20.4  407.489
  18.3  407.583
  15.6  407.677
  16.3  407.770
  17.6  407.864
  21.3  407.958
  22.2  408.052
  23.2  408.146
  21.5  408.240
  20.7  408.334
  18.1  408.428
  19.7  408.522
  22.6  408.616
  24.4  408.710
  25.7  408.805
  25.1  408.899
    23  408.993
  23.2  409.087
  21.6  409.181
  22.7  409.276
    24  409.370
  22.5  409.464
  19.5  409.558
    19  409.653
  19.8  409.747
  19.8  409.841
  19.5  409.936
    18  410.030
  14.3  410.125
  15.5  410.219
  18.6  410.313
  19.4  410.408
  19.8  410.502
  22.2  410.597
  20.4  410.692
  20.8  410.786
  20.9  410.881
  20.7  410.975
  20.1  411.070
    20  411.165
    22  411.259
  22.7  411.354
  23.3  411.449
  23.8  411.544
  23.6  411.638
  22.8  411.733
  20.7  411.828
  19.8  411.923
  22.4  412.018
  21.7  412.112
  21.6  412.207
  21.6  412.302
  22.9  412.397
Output 407.677 nm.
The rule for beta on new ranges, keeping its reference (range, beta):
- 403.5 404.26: 403.567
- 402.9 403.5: 403.288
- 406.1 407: 406.364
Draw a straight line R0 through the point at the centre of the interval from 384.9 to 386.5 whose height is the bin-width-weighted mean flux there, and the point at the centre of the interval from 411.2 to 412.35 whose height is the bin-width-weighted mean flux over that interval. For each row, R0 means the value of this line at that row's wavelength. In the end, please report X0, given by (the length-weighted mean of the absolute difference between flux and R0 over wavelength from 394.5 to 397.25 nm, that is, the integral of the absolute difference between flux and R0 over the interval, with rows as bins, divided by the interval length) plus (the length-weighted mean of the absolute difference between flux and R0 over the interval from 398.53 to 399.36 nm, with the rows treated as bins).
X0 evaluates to 7.3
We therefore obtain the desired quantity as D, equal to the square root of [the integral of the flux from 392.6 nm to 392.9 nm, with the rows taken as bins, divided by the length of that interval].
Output 2.7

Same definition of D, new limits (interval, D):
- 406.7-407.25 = 4.2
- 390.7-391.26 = 3.9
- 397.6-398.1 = 3.9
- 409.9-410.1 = 4.3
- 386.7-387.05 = 3.3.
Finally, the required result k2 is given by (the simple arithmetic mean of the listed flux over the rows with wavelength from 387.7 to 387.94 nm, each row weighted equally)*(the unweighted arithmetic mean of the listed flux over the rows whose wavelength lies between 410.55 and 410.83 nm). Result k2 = 167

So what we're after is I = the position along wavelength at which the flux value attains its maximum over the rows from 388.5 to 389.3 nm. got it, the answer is 389.149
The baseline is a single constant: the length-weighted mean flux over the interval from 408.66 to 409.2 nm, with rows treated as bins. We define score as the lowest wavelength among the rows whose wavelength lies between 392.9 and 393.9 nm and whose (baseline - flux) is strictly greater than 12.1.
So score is 392.931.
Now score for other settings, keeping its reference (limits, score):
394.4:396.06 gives 394.472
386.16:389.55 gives 386.203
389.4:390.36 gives 389.507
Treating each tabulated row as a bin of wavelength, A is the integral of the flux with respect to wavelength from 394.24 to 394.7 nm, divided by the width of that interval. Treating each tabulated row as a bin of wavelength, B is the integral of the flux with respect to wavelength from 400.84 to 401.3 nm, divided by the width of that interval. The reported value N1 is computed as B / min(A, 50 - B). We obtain 2.2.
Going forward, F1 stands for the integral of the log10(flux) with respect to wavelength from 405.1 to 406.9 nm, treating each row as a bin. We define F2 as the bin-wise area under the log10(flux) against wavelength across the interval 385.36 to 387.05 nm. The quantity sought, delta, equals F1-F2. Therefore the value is 0.6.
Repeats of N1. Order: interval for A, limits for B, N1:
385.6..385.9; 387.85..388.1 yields 1.4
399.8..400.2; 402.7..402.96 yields 1.2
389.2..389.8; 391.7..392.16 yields 0.9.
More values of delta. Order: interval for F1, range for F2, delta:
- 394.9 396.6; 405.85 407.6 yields -0.4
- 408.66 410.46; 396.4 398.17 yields 0.7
